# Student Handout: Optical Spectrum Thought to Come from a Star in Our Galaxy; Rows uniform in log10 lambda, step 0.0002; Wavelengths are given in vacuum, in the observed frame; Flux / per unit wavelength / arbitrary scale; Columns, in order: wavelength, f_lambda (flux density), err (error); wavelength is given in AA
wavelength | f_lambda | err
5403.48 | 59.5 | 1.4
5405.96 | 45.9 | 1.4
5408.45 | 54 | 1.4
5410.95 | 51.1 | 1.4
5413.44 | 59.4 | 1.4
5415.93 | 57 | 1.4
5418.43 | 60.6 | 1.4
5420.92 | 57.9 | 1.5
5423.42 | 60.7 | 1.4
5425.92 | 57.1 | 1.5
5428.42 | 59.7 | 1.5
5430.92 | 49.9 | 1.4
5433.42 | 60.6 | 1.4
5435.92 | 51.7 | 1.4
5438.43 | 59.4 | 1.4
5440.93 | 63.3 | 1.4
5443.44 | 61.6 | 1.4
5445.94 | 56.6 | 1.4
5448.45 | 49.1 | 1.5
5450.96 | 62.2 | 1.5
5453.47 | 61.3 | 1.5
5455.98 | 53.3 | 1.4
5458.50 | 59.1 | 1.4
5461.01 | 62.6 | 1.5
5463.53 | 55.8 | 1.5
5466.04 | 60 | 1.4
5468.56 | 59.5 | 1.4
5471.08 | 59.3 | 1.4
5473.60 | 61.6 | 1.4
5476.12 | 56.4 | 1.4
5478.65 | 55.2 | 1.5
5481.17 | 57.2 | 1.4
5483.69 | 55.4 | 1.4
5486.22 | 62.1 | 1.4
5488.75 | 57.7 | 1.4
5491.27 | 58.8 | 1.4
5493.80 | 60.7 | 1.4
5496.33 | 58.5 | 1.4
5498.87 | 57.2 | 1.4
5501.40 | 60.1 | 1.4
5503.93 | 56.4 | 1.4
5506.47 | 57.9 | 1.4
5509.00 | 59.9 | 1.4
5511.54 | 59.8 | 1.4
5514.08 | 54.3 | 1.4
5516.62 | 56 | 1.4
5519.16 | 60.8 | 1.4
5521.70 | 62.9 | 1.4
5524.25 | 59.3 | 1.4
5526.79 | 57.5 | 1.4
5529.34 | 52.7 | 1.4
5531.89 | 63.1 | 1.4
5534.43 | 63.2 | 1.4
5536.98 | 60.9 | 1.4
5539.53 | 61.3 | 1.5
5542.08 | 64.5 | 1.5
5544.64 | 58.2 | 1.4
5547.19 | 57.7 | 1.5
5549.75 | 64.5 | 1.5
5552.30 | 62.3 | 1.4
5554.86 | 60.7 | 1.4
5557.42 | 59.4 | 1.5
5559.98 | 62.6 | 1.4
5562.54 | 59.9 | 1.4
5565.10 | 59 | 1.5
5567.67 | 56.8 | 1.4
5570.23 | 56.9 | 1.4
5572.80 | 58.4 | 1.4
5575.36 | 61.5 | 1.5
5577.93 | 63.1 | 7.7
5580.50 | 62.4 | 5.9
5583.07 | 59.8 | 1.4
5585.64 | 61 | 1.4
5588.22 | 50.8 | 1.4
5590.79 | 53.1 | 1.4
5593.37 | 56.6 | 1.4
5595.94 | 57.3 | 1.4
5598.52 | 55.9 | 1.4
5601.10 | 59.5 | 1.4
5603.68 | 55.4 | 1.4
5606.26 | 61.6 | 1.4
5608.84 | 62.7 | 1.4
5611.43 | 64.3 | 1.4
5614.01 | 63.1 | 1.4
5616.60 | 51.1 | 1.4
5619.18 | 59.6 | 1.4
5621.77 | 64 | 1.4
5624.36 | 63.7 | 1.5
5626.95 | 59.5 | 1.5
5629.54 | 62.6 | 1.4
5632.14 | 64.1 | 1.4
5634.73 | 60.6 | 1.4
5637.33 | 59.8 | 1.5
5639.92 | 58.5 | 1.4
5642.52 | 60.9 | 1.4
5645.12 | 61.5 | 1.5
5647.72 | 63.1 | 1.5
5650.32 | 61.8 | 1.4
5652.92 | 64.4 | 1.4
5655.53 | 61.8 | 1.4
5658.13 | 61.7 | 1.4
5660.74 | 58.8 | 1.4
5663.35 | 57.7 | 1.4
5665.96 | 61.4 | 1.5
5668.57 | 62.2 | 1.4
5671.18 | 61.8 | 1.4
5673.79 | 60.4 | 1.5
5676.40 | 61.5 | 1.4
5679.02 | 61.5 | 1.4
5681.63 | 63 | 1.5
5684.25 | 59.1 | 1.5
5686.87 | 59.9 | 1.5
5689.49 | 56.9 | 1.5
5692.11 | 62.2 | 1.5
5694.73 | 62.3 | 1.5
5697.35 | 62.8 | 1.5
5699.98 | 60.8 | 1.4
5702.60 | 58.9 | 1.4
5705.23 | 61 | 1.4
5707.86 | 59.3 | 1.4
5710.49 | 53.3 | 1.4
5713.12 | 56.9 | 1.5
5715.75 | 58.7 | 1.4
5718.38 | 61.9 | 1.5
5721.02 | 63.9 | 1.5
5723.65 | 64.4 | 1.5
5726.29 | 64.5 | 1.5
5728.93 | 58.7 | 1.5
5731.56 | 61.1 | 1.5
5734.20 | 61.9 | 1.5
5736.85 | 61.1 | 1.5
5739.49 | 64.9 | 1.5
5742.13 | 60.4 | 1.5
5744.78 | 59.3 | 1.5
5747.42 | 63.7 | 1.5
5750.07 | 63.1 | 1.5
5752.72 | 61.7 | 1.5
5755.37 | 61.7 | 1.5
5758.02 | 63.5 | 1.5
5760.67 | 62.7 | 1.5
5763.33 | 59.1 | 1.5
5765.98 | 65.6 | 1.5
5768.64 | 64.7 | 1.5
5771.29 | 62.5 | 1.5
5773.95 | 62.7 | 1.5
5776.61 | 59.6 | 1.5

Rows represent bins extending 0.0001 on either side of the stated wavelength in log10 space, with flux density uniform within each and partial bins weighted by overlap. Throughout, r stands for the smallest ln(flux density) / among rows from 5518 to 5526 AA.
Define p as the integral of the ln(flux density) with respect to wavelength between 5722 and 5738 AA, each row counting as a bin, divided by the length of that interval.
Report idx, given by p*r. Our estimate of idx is 16.8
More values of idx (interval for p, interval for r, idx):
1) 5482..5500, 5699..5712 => 16.2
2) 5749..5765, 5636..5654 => 16.8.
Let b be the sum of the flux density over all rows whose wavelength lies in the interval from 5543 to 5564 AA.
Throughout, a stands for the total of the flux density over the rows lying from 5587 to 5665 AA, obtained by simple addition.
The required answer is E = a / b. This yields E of 3.7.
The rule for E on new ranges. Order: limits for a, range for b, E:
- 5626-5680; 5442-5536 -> 0.6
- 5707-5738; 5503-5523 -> 1.6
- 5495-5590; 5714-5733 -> 5.1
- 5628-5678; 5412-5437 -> 2.0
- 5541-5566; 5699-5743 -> 0.6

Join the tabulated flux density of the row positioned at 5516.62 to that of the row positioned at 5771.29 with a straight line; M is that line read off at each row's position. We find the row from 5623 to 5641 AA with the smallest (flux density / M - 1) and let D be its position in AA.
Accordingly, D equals 5639.92 AA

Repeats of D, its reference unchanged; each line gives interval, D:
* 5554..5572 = 5567.67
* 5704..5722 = 5710.49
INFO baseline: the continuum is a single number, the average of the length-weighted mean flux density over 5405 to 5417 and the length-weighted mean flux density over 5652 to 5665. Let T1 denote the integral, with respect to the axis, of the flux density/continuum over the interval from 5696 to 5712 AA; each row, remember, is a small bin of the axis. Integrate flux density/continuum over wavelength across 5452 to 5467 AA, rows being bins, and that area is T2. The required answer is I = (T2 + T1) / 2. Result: 16.0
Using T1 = 16.6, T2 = 15.4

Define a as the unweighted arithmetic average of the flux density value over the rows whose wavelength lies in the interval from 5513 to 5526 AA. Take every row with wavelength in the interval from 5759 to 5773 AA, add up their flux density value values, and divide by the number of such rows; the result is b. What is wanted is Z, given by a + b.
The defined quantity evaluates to 121.6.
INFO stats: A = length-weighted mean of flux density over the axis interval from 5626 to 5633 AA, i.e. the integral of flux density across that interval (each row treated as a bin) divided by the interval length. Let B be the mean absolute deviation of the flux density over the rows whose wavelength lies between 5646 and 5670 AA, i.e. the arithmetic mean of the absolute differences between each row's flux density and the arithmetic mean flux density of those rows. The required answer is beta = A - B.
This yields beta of 60.6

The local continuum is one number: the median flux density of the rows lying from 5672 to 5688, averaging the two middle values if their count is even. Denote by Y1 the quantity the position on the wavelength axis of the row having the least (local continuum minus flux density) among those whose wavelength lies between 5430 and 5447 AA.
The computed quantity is 5440.93 AA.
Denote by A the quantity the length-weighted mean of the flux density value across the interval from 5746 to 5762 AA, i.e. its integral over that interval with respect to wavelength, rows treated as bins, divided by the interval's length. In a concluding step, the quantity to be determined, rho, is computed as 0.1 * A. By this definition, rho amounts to 6.27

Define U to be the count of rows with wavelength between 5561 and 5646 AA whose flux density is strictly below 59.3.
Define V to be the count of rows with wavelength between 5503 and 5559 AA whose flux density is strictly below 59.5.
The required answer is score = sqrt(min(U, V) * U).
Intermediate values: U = 12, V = 10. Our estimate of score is 11.0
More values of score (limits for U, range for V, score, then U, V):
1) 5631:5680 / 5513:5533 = 3.0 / 3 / 5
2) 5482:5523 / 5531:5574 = 7.9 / 9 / 7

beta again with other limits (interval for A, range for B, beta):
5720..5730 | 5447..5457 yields 57.7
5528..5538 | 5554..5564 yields 58.9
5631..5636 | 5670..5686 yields 61.4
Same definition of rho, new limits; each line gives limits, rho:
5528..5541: 6.03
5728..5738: 6.08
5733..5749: 6.19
